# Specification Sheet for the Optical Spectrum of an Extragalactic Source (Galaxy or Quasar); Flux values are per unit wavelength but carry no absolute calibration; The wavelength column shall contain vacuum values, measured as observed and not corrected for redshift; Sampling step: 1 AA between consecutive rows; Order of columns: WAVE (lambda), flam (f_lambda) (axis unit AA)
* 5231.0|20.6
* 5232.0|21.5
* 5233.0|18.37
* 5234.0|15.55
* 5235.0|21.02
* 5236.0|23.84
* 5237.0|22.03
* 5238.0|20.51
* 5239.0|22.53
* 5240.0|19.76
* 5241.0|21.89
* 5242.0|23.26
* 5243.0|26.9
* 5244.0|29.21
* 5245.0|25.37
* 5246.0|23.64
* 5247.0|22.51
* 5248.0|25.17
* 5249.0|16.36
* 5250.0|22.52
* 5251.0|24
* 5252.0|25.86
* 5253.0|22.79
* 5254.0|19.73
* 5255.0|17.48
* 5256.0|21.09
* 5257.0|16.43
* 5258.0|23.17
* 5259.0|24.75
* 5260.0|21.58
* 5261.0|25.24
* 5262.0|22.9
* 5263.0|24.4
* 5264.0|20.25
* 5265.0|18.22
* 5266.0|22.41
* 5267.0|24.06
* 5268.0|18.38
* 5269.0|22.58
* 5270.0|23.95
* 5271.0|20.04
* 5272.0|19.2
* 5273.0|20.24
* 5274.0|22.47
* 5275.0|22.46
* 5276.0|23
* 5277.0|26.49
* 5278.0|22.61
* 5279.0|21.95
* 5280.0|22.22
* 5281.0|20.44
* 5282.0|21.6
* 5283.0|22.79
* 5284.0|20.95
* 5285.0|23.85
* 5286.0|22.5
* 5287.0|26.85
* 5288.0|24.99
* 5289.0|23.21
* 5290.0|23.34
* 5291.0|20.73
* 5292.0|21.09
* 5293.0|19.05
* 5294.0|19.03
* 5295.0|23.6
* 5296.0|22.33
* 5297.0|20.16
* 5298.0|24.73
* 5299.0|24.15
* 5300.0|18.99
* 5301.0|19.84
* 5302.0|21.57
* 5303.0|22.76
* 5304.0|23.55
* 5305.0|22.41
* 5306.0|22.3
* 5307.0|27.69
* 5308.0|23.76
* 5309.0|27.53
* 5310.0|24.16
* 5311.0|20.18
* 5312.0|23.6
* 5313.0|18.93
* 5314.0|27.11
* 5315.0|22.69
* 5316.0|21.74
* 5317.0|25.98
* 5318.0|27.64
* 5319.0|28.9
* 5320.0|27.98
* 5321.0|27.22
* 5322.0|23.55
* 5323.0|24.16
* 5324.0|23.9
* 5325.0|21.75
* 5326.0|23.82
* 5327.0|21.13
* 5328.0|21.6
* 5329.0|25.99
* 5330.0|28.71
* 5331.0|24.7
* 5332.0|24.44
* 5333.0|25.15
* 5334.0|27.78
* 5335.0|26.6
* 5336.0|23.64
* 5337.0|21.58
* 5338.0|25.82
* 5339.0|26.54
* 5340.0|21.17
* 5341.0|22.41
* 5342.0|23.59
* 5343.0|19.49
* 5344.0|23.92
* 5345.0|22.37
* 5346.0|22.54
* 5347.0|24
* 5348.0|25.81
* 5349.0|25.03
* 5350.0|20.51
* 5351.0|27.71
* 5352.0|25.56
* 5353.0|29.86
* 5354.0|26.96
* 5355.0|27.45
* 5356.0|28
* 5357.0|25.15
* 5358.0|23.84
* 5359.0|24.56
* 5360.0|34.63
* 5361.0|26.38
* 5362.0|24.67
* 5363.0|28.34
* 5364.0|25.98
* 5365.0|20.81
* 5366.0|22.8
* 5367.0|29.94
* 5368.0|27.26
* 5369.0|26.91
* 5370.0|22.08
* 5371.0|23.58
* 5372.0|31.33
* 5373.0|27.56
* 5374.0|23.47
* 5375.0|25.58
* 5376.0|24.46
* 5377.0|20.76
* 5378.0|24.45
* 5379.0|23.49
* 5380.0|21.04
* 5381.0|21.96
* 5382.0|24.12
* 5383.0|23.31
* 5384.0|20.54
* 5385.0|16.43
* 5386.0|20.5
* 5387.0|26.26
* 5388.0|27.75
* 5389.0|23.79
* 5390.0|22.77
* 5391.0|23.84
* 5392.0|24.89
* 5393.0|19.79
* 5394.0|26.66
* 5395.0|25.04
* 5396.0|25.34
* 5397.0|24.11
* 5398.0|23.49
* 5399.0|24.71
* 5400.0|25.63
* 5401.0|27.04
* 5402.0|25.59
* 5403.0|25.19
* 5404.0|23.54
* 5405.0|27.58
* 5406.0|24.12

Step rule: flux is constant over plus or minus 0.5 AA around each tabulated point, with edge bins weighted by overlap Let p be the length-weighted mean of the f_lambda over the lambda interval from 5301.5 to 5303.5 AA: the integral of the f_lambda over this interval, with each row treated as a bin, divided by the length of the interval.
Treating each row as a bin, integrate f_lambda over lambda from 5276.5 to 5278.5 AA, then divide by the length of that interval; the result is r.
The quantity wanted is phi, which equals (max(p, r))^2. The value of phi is 603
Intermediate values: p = 22.2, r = 25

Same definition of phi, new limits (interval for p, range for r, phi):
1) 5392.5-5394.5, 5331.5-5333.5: 615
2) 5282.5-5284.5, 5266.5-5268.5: 478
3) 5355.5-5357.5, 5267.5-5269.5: 706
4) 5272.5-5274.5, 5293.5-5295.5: 456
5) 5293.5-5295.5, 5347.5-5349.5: 646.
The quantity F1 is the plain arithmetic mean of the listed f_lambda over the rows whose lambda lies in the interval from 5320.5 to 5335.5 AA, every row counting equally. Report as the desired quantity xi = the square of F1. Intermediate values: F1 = 24.7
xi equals 610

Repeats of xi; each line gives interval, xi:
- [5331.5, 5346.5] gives 567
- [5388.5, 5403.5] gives 601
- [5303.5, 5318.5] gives 574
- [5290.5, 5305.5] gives 467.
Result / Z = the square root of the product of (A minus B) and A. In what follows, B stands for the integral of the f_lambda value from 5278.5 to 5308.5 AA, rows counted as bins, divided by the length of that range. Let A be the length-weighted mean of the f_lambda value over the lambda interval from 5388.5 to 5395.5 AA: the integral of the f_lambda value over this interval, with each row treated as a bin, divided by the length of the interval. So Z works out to 5.8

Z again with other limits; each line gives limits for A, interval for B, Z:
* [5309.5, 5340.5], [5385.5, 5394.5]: 3.2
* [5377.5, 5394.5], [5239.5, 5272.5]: 4.2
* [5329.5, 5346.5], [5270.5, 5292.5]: 6.5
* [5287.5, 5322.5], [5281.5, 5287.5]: 2.4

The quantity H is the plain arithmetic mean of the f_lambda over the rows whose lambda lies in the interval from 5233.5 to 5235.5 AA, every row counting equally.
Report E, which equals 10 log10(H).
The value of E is 12.6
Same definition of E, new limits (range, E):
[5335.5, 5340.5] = 13.8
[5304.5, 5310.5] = 13.9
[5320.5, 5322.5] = 14.0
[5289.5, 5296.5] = 13.3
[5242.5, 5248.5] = 14.1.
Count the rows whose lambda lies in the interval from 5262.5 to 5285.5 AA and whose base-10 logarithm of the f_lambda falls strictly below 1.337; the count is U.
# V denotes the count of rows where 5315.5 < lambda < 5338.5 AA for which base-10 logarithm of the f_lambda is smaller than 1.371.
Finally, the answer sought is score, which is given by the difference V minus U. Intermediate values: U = 9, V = 5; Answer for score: -4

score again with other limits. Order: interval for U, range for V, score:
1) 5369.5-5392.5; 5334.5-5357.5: 2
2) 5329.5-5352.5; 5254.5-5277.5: 13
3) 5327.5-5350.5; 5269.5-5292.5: 13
